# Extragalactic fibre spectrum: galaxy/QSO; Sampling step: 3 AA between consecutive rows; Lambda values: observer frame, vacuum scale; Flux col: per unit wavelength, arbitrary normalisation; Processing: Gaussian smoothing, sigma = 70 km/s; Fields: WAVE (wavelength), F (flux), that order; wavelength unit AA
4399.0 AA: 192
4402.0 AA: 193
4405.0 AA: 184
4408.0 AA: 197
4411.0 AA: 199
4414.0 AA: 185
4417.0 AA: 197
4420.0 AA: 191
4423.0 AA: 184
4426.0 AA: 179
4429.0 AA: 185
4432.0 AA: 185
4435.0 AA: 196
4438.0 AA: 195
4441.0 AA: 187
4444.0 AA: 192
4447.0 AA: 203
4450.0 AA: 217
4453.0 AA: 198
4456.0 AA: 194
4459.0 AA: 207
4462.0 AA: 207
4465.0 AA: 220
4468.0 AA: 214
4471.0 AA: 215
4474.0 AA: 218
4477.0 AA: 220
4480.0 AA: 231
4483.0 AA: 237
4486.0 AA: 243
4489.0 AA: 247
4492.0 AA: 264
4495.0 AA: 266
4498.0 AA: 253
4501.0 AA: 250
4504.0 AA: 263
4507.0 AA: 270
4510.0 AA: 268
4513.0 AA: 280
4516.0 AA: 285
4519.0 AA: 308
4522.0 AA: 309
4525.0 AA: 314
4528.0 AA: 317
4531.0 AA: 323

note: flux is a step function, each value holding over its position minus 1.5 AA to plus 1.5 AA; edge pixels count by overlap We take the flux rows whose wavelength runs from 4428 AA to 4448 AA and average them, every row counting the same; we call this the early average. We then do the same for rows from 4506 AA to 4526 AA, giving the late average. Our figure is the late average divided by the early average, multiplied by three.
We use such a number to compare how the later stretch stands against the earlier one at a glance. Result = 4.5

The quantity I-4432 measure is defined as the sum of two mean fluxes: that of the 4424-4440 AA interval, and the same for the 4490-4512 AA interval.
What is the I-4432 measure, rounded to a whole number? 450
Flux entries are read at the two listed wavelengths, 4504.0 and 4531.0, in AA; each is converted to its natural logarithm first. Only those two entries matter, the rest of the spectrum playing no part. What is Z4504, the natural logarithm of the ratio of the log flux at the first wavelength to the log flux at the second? -0.036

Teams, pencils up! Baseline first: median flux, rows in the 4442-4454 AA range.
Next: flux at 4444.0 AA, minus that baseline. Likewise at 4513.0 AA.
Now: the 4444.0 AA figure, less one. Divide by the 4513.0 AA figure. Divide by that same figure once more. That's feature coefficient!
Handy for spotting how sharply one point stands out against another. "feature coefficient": -0.0015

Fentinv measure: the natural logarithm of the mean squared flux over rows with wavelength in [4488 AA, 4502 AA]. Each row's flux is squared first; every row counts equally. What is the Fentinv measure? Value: 11.1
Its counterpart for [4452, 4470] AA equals 10.7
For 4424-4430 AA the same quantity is 10.4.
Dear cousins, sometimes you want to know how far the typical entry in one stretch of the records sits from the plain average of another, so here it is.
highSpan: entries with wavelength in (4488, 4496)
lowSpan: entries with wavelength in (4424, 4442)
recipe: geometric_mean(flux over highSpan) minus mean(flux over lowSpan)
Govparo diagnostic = 71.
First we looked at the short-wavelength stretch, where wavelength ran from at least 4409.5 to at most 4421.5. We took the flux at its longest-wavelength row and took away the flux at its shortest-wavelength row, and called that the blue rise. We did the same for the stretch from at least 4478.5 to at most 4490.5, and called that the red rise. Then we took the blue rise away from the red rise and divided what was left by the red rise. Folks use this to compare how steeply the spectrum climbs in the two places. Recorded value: 1.50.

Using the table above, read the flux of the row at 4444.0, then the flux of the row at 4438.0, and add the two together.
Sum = 387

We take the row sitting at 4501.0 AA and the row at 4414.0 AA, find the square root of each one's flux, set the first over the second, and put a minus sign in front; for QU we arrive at -1.16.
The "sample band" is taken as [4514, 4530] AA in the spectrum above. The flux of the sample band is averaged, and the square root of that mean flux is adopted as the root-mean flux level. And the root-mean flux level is 17.5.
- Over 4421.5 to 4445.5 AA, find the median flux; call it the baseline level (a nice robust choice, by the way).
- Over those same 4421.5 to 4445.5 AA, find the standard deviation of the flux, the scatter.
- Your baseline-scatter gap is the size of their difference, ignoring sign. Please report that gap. 180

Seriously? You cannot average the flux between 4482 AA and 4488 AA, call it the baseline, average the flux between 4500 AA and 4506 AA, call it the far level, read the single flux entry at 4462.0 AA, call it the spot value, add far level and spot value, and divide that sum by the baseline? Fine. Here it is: 1.93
